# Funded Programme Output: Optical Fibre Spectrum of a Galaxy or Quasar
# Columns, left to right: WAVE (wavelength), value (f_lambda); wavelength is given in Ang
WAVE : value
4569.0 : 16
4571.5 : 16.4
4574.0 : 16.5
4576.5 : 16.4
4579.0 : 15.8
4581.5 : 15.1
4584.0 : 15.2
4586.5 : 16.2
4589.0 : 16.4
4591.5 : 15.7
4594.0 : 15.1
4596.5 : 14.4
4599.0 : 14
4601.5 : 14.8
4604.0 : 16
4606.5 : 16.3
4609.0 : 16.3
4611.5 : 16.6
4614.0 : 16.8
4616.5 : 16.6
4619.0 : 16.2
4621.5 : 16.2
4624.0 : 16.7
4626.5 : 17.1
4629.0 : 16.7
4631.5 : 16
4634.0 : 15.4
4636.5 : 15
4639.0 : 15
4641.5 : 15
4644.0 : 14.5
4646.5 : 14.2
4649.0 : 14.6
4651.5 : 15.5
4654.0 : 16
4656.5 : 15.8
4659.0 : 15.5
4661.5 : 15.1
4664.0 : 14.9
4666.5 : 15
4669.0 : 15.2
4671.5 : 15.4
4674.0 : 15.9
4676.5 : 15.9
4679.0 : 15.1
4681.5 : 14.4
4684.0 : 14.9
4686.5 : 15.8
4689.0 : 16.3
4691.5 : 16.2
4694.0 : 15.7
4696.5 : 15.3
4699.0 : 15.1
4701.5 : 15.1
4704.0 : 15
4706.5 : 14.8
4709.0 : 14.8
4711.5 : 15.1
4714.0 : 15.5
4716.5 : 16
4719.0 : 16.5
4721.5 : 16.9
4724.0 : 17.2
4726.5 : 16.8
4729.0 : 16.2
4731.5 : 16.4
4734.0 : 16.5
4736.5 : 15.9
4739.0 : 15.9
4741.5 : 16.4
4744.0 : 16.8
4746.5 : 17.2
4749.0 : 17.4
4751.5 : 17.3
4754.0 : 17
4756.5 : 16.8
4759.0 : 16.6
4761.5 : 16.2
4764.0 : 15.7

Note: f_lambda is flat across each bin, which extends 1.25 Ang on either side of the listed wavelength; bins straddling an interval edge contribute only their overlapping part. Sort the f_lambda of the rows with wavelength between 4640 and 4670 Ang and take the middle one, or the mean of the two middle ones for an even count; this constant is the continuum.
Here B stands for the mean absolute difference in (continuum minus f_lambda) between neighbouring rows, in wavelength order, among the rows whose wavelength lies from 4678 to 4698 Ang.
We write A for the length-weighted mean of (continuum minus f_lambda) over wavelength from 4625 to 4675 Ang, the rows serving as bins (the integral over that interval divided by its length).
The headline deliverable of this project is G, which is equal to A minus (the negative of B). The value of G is 0.17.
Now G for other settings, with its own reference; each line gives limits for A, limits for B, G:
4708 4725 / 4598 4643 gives -0.57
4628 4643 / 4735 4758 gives -0.17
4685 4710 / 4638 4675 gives -0.03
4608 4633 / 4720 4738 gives -1.09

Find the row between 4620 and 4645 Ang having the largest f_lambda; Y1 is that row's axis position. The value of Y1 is 4626.5 Ang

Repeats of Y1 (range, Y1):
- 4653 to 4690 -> 4689.0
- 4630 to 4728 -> 4724.0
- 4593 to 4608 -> 4606.5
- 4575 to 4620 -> 4614.0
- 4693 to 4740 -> 4724.0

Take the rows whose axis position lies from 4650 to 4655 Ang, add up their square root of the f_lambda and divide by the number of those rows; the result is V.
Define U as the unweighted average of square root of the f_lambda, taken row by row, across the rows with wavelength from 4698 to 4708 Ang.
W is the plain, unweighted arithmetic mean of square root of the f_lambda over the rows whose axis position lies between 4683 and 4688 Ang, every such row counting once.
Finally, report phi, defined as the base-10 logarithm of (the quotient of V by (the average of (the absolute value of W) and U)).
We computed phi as 0.008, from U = 3.87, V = 3.97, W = 3.92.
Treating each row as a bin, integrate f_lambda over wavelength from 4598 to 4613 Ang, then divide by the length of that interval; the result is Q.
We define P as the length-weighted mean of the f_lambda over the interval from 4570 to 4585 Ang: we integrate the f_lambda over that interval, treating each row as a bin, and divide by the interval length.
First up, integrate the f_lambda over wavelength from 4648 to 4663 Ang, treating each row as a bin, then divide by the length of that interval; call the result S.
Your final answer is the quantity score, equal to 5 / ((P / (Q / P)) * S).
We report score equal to 0.0201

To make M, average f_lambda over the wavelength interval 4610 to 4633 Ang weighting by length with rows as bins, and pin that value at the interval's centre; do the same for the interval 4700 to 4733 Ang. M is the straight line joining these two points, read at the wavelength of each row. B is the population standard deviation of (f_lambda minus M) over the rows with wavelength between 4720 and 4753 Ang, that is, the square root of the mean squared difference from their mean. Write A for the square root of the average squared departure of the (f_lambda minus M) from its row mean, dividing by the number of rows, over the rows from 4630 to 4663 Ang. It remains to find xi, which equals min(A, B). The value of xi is 0.513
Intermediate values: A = 0.55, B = 0.51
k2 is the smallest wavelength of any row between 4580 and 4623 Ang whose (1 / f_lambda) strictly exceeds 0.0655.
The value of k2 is 4581.5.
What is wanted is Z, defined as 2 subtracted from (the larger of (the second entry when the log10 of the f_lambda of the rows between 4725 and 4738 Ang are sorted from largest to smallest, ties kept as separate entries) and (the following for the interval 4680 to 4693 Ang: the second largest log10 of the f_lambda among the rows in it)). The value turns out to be -0.783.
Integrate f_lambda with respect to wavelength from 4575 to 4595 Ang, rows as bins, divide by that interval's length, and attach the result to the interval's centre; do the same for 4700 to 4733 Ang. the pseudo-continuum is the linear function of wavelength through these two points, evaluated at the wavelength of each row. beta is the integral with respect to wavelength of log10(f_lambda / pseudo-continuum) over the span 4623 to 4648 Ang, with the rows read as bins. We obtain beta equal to -0.20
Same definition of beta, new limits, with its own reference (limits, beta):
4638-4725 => -1.09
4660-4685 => -0.46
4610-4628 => 0.39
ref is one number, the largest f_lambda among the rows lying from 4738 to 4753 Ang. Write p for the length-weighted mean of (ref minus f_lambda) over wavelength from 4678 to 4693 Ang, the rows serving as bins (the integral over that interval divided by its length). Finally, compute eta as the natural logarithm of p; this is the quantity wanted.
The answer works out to 0.66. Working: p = 1.9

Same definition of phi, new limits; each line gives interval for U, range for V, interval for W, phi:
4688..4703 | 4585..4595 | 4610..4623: -0.003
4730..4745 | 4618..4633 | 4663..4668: 0.012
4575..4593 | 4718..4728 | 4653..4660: 0.014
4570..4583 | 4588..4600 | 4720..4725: -0.020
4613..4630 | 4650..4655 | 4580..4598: -0.004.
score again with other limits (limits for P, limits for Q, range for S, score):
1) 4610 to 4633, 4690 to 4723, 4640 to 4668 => 0.0189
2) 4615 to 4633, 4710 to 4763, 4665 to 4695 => 0.0196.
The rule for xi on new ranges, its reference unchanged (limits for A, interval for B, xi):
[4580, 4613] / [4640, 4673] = 0.522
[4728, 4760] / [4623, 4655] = 0.518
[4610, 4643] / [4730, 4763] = 0.503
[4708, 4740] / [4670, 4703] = 0.532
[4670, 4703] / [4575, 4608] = 0.532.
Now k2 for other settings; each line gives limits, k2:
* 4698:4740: 4699.0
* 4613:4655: 4636.5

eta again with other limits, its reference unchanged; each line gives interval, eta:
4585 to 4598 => 0.63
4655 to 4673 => 0.75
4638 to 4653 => 0.95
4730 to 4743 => 0.16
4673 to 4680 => 0.56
